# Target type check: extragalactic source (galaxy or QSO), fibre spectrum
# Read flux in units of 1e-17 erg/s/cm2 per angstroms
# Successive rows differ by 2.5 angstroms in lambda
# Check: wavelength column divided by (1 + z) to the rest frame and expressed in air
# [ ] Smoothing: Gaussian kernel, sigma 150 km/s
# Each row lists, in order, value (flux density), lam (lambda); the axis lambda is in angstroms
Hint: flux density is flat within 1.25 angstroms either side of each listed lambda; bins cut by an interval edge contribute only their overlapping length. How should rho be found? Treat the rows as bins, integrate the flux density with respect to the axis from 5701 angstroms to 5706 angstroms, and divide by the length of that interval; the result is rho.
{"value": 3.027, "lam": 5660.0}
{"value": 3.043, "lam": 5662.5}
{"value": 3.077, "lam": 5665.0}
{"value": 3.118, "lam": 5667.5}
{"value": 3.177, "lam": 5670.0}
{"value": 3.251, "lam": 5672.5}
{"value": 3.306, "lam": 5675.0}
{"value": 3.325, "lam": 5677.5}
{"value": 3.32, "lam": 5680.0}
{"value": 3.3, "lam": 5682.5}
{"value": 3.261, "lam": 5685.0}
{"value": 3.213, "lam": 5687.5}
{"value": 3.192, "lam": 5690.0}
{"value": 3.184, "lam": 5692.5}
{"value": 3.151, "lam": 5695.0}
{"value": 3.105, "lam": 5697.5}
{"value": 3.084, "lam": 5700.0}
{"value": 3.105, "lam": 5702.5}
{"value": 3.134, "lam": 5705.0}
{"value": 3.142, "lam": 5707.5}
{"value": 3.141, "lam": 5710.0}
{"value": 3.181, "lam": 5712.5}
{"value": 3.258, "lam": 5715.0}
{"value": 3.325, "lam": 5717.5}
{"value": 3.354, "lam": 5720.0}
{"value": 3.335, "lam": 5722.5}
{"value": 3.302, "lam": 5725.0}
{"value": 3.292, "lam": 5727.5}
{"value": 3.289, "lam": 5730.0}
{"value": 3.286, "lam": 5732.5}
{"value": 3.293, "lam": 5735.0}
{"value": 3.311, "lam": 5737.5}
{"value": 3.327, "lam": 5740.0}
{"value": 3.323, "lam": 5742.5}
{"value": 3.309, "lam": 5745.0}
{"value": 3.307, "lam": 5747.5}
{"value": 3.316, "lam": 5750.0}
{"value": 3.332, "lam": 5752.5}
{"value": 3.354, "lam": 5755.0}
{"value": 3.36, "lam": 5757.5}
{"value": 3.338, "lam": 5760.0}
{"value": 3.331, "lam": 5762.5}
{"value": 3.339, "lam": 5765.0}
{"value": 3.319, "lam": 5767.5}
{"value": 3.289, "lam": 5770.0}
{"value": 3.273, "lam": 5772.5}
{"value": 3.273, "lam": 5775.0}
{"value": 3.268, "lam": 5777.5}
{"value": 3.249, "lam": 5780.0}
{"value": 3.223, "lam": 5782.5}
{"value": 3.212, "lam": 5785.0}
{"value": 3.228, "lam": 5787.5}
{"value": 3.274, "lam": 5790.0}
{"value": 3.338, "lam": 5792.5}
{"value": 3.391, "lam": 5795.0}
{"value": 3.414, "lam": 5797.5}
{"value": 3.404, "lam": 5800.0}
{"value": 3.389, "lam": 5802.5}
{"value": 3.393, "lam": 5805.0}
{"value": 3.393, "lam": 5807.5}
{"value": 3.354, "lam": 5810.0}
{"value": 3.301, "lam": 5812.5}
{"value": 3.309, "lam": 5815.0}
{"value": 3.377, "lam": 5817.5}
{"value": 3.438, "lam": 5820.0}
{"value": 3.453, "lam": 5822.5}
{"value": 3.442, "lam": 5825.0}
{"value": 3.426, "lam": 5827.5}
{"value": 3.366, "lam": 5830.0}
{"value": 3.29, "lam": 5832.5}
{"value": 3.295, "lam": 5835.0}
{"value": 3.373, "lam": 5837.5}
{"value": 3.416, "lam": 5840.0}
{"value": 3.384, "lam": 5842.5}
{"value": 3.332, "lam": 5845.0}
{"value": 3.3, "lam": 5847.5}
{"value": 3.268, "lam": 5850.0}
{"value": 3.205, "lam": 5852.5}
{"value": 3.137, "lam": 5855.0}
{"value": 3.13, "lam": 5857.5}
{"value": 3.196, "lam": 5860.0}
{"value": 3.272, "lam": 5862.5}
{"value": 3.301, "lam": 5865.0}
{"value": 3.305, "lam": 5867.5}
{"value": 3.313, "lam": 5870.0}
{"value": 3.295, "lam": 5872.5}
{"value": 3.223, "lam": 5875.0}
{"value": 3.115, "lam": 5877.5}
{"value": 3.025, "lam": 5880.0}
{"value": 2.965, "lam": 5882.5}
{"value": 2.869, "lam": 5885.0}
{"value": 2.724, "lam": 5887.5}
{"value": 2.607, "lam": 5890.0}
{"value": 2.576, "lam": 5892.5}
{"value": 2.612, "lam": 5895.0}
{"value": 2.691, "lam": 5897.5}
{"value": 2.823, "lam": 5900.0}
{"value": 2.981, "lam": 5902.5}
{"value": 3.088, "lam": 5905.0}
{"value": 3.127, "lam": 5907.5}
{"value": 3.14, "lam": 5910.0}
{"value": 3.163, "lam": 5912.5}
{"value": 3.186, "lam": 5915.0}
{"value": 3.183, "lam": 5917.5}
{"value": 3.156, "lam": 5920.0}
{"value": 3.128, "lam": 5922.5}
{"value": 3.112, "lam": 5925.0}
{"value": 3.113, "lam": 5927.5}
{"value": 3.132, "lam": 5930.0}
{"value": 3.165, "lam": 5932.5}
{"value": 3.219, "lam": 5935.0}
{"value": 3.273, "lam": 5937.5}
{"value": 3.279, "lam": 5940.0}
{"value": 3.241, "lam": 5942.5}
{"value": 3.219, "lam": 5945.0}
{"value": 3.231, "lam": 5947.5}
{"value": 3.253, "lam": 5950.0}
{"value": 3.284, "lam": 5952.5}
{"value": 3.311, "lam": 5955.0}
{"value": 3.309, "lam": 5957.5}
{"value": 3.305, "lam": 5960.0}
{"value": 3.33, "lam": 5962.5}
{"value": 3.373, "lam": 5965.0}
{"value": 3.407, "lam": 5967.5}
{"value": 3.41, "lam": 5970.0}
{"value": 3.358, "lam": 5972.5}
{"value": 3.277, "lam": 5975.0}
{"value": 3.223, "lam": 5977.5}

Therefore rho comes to 3.12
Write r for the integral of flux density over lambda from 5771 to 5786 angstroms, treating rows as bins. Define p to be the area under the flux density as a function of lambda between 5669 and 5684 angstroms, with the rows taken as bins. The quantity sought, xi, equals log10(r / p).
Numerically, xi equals -0.004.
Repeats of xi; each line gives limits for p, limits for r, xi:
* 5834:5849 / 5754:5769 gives -0.001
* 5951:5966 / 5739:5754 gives 0.000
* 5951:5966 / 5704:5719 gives -0.015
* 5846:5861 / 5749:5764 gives 0.017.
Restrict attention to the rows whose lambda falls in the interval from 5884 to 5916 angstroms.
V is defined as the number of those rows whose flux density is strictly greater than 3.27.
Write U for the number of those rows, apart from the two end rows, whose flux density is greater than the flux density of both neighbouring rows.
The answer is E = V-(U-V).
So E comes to 0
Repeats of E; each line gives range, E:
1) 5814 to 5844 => 22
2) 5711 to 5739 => 17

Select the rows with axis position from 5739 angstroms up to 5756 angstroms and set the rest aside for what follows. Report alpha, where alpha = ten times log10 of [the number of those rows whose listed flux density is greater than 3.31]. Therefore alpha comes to 7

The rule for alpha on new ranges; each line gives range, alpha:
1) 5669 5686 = 3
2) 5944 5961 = 0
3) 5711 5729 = 5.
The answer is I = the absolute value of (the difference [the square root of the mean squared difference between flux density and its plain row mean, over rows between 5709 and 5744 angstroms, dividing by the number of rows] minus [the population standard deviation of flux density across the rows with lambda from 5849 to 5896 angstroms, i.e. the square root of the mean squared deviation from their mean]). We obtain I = 0.19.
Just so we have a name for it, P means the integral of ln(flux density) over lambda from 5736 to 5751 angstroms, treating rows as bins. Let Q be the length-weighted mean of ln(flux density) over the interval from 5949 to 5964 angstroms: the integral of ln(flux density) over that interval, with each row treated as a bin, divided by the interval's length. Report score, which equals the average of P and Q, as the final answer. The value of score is 9.6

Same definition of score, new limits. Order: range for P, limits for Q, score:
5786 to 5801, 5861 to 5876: 9.6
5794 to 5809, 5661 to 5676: 9.7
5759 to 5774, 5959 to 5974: 9.6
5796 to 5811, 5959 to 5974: 9.8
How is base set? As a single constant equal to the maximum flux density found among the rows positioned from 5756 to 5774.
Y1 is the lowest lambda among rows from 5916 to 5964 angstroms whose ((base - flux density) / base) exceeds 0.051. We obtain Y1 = 5917.5 angstroms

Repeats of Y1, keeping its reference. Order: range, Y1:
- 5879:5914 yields 5880.0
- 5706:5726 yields 5707.5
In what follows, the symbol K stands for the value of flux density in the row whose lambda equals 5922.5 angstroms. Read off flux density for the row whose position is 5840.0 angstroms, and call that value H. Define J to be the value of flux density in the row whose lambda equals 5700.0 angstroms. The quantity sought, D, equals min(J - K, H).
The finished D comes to -0.04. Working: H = 3.416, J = 3.084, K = 3.128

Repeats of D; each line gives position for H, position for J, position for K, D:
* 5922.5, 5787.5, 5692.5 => 0.04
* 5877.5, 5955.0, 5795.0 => -0.08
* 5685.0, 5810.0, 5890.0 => 0.75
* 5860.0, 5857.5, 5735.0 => -0.16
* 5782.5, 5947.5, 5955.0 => -0.08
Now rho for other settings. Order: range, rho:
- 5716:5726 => 3.33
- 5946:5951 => 3.24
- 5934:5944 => 3.25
